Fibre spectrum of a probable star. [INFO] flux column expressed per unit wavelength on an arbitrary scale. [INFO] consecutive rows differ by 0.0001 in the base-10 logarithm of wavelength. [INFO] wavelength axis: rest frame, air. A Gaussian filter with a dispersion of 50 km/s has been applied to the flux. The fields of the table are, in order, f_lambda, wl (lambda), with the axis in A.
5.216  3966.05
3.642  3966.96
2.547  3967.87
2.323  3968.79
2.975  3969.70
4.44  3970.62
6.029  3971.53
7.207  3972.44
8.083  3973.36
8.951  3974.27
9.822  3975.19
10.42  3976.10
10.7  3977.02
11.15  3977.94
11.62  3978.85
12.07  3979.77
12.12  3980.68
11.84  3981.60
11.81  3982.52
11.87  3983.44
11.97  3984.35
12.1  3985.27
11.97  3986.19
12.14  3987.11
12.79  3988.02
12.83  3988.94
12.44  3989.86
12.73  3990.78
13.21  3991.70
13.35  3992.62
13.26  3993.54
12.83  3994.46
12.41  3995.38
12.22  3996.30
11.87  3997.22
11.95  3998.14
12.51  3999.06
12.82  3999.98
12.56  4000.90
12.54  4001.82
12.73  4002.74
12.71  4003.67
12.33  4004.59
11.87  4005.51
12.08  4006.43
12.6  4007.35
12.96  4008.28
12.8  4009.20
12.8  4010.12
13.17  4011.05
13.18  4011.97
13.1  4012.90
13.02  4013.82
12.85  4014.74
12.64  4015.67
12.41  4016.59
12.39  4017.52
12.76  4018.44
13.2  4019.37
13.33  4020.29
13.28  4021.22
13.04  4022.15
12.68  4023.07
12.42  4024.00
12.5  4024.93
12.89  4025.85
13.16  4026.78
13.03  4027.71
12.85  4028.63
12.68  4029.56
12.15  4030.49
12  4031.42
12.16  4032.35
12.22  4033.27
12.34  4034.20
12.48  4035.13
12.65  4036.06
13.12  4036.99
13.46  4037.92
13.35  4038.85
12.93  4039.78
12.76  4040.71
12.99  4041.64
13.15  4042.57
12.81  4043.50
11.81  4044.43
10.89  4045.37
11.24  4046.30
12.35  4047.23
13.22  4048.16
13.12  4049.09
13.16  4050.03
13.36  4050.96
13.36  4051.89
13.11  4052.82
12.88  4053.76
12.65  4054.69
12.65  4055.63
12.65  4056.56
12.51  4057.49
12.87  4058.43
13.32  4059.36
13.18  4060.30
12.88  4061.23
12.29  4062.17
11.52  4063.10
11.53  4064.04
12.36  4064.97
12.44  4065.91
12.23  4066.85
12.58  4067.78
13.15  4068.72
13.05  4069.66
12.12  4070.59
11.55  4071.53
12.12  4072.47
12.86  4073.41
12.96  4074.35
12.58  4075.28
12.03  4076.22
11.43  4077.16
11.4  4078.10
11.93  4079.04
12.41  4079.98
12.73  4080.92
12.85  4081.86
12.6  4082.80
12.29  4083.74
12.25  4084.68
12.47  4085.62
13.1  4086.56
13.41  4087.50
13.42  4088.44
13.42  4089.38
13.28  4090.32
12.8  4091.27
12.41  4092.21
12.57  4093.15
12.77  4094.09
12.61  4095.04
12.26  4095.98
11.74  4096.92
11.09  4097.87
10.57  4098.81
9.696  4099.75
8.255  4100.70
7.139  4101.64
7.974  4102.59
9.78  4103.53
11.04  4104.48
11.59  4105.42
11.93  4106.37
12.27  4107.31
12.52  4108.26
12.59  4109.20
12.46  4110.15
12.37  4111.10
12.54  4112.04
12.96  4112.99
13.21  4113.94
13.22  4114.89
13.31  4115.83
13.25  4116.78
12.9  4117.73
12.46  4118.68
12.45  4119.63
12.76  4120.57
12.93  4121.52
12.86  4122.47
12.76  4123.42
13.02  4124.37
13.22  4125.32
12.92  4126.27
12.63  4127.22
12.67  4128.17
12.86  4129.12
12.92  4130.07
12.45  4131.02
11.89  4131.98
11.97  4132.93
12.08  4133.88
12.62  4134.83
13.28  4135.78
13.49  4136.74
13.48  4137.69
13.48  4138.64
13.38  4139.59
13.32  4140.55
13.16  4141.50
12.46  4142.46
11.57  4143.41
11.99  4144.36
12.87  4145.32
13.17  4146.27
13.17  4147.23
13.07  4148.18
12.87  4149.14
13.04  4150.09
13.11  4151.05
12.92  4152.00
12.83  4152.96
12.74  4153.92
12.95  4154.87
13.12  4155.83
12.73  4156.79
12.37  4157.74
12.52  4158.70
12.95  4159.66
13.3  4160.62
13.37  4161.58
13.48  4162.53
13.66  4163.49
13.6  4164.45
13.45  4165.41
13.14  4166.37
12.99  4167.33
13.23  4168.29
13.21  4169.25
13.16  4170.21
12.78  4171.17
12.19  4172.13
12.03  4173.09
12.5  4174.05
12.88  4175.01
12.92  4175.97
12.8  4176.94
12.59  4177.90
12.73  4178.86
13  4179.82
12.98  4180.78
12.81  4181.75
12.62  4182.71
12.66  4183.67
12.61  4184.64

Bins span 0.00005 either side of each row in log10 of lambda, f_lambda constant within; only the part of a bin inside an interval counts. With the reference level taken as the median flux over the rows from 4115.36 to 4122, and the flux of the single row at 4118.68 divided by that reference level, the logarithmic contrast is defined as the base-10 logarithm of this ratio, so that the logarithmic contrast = -0.015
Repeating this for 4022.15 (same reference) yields 0.005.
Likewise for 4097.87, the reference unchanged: -0.066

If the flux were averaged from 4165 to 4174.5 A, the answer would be 12.9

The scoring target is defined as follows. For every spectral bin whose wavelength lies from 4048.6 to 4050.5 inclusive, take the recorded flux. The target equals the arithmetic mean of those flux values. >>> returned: 13.1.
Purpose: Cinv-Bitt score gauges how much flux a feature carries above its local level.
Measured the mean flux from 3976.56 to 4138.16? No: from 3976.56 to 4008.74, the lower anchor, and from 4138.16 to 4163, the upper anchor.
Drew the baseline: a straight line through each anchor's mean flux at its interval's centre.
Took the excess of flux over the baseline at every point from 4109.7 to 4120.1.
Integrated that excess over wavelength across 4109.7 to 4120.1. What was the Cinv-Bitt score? 0.5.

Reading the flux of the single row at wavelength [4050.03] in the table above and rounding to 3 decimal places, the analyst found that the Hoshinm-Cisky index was 13.160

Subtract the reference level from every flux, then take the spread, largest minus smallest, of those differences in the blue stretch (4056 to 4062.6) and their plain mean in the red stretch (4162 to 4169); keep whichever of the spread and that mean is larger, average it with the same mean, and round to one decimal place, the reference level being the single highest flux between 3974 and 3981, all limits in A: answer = 1.2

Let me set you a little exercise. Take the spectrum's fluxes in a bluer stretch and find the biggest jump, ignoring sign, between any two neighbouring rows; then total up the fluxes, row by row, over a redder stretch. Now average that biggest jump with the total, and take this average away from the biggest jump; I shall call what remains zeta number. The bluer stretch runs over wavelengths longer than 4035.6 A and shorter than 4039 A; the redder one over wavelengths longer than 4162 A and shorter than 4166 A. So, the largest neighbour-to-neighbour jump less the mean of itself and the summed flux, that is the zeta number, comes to -26.9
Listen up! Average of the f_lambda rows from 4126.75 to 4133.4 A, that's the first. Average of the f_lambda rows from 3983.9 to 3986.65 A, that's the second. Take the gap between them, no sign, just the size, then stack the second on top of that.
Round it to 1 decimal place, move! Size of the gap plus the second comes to 12.5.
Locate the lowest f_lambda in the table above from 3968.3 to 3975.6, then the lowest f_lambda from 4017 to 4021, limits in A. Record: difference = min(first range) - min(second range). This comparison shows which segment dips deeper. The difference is -10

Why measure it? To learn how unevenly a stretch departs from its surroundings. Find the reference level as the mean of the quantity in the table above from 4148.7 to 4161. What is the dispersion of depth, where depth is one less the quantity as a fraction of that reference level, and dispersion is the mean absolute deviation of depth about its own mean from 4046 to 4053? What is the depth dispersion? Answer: 0.042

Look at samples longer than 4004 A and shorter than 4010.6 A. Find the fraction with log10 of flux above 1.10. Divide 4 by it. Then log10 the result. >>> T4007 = 0.85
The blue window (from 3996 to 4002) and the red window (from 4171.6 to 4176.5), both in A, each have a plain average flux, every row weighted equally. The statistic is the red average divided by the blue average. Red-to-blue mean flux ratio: 1.01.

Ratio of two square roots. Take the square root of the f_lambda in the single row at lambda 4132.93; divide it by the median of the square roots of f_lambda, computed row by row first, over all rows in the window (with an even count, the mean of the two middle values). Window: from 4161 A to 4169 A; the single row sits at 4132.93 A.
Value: 0.94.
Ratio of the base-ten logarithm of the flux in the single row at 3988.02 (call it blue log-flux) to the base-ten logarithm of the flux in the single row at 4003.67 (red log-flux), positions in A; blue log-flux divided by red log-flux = 1.00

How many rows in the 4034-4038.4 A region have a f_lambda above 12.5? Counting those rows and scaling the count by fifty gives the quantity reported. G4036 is 150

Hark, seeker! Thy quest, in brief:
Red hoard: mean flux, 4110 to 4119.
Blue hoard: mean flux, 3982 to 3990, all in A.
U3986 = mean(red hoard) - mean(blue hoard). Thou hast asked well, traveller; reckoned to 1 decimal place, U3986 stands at 0.7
